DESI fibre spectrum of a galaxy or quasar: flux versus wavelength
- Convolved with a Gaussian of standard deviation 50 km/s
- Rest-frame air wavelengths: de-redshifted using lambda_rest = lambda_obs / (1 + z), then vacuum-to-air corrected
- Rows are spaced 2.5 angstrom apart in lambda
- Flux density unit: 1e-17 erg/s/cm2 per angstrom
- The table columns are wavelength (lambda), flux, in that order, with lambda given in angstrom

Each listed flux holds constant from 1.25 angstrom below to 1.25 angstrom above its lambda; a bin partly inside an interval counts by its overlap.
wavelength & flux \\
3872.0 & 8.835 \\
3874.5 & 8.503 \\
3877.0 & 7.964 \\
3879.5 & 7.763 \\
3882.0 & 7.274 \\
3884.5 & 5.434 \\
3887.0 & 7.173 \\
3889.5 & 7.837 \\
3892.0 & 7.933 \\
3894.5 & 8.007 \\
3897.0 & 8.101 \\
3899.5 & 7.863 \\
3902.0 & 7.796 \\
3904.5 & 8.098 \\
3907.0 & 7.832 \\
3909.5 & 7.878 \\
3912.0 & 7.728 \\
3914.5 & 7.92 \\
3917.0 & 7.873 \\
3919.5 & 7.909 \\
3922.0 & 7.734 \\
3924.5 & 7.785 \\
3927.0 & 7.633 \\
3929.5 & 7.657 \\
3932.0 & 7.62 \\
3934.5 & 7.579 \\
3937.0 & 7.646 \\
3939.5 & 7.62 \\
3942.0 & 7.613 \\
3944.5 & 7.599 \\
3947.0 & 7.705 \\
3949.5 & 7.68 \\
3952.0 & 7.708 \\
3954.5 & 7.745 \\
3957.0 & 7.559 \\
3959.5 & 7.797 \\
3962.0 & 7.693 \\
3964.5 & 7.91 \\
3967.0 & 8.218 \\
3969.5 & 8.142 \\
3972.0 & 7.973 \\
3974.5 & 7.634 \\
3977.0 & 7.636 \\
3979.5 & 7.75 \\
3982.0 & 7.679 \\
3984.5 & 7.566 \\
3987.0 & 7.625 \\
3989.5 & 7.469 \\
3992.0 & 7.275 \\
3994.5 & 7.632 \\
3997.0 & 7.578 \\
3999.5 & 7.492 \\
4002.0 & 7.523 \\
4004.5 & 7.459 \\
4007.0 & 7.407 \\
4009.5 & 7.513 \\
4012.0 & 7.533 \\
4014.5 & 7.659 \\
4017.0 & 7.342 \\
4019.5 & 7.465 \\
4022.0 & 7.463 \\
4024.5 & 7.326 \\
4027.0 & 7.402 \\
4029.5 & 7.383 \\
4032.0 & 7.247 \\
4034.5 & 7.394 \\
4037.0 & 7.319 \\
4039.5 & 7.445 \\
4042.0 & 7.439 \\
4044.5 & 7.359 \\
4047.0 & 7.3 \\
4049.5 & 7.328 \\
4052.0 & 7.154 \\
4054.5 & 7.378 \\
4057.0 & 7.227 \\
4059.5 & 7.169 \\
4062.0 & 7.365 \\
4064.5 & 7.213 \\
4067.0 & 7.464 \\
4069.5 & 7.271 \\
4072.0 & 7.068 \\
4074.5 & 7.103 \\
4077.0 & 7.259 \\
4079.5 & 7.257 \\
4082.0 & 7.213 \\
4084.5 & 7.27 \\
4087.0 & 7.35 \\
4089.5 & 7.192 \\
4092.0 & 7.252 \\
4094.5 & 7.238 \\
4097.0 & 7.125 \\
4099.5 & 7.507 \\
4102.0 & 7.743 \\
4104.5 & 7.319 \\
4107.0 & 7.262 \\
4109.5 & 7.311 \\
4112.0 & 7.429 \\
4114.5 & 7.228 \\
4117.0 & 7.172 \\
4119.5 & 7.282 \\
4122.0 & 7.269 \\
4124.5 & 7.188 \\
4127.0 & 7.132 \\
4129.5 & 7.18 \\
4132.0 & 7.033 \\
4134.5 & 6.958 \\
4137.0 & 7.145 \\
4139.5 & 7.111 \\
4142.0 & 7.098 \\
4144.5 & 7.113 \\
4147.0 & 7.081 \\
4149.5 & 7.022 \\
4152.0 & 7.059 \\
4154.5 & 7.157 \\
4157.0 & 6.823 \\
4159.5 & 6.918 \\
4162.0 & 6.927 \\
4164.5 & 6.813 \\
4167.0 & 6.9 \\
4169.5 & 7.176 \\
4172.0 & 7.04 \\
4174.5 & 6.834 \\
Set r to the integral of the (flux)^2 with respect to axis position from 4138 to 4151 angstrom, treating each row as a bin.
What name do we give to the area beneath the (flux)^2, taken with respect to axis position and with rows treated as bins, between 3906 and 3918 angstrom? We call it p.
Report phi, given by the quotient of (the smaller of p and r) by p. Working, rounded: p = 739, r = 653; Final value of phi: 0.88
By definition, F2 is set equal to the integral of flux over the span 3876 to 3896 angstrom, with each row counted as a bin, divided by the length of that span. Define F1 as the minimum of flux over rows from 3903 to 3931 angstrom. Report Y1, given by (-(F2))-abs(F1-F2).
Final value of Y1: -7.6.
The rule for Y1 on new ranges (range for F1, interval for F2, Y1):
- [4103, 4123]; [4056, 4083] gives -7.3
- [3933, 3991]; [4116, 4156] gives -7.5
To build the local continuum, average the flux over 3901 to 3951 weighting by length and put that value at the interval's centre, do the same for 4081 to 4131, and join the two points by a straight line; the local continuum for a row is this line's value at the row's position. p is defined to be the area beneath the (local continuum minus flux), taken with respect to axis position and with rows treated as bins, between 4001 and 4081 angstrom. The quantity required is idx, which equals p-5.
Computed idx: 3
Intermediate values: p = 7.9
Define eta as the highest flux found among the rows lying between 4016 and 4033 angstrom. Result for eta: 7.465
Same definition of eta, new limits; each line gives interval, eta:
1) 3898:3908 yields 8.098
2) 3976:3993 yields 7.75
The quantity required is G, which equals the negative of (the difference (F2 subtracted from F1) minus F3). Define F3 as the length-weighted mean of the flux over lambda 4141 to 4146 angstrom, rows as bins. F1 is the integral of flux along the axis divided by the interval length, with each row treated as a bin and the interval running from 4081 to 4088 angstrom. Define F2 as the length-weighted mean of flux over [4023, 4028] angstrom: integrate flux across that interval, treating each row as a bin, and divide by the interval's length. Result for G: 7.19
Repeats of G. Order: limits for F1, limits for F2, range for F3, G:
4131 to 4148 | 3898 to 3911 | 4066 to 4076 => 8.04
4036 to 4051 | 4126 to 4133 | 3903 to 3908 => 7.72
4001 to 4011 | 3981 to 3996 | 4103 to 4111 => 7.38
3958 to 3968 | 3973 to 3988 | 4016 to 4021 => 7.18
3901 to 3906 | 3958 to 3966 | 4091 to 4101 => 7.15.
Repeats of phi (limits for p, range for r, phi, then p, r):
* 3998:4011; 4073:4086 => 0.93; 728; 678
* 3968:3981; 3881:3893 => 0.77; 798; 617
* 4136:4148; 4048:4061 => 1.00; 607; 684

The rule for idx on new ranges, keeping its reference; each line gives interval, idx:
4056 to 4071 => -3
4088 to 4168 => 0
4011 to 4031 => -4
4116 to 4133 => -4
